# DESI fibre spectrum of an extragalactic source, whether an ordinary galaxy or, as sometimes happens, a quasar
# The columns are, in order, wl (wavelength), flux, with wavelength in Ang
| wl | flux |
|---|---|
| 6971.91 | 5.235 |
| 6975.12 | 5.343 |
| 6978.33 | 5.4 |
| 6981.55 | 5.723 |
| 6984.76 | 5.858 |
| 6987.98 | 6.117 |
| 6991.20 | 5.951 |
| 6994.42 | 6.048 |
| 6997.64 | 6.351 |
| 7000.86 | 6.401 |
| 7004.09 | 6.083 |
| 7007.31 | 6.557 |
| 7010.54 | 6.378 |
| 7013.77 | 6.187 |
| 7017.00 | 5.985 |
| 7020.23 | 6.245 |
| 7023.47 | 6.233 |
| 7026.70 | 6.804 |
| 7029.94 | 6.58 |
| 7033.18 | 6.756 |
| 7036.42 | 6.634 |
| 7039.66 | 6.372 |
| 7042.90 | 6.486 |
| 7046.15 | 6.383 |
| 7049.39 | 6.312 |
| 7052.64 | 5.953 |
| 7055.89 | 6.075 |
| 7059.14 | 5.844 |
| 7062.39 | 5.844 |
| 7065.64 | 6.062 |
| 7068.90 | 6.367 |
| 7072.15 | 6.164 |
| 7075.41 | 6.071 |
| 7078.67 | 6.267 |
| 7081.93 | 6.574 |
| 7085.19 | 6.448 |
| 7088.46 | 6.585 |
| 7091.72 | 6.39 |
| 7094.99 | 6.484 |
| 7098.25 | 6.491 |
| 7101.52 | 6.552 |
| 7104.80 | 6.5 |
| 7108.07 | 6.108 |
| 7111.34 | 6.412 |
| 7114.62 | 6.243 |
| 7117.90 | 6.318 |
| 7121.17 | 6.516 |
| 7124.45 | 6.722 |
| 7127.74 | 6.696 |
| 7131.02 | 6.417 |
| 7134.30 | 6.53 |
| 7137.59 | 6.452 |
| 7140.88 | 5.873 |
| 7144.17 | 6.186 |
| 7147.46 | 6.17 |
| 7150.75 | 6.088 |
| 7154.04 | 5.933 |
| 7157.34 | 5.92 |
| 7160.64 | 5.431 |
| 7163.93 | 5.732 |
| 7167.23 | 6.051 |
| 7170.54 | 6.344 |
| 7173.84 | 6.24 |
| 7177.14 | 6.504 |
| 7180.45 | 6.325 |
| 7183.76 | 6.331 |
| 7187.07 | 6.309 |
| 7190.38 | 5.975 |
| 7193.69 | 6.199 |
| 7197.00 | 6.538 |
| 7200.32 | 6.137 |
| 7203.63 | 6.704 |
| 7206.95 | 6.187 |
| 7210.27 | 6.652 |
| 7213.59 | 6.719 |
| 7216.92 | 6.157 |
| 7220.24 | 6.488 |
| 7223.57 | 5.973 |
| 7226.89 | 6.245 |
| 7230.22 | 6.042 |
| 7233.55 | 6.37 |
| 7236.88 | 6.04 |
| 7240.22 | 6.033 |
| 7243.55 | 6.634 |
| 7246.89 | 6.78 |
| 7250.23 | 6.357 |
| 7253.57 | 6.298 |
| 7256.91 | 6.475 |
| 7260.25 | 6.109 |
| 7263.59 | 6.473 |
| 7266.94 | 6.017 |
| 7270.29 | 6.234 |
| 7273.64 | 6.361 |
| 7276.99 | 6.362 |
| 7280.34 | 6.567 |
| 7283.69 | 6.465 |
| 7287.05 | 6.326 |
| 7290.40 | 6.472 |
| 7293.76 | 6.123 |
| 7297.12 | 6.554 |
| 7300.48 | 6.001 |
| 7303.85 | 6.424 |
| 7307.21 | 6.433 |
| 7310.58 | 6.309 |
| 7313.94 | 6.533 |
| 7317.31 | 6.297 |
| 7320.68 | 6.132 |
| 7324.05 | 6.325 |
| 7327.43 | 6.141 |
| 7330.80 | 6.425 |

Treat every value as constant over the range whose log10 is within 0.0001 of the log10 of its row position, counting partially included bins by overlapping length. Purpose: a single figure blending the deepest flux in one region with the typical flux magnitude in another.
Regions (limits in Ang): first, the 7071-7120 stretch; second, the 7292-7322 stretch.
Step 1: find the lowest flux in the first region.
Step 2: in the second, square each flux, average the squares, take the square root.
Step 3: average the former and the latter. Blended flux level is 6.19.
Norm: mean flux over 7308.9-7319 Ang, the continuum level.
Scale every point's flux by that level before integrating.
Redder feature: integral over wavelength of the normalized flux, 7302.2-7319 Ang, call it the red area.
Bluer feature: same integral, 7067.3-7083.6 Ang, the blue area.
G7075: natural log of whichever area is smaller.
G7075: 2.78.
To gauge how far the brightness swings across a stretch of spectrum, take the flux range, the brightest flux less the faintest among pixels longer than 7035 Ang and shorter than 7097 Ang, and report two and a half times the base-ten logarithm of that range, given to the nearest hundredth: -0.26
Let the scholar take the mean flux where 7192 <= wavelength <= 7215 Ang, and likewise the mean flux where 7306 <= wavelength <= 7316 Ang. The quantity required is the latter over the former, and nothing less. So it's 1.00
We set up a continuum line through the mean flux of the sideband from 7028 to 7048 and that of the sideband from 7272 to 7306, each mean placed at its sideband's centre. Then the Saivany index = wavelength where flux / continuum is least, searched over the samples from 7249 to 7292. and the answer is 7266.94 Ang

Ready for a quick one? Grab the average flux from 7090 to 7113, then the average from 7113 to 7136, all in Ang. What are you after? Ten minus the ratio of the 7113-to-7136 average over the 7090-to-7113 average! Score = 8.99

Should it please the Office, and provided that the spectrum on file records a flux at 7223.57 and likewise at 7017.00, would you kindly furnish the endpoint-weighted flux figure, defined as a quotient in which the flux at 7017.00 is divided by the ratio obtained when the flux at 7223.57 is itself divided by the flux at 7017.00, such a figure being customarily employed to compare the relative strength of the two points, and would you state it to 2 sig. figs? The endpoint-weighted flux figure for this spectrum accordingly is 6.0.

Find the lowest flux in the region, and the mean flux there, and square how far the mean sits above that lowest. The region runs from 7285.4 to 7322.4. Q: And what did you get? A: 0.11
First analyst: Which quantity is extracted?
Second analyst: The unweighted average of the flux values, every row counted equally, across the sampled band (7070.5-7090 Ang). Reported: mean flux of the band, 6.35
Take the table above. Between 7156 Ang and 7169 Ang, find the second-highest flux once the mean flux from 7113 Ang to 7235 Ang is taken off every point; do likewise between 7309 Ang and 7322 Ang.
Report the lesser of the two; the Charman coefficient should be -0.34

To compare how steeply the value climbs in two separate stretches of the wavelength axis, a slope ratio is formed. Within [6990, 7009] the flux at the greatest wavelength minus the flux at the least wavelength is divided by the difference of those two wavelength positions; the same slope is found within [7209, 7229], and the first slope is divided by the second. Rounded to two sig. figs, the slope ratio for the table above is -1.5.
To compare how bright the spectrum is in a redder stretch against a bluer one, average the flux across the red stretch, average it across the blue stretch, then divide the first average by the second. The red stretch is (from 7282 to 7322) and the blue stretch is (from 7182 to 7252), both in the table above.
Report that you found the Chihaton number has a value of 1.002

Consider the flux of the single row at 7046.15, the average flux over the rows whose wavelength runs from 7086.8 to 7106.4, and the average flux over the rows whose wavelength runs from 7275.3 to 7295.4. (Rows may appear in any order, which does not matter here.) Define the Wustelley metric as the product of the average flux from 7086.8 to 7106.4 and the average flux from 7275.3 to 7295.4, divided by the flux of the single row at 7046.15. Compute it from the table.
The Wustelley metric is 6.50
